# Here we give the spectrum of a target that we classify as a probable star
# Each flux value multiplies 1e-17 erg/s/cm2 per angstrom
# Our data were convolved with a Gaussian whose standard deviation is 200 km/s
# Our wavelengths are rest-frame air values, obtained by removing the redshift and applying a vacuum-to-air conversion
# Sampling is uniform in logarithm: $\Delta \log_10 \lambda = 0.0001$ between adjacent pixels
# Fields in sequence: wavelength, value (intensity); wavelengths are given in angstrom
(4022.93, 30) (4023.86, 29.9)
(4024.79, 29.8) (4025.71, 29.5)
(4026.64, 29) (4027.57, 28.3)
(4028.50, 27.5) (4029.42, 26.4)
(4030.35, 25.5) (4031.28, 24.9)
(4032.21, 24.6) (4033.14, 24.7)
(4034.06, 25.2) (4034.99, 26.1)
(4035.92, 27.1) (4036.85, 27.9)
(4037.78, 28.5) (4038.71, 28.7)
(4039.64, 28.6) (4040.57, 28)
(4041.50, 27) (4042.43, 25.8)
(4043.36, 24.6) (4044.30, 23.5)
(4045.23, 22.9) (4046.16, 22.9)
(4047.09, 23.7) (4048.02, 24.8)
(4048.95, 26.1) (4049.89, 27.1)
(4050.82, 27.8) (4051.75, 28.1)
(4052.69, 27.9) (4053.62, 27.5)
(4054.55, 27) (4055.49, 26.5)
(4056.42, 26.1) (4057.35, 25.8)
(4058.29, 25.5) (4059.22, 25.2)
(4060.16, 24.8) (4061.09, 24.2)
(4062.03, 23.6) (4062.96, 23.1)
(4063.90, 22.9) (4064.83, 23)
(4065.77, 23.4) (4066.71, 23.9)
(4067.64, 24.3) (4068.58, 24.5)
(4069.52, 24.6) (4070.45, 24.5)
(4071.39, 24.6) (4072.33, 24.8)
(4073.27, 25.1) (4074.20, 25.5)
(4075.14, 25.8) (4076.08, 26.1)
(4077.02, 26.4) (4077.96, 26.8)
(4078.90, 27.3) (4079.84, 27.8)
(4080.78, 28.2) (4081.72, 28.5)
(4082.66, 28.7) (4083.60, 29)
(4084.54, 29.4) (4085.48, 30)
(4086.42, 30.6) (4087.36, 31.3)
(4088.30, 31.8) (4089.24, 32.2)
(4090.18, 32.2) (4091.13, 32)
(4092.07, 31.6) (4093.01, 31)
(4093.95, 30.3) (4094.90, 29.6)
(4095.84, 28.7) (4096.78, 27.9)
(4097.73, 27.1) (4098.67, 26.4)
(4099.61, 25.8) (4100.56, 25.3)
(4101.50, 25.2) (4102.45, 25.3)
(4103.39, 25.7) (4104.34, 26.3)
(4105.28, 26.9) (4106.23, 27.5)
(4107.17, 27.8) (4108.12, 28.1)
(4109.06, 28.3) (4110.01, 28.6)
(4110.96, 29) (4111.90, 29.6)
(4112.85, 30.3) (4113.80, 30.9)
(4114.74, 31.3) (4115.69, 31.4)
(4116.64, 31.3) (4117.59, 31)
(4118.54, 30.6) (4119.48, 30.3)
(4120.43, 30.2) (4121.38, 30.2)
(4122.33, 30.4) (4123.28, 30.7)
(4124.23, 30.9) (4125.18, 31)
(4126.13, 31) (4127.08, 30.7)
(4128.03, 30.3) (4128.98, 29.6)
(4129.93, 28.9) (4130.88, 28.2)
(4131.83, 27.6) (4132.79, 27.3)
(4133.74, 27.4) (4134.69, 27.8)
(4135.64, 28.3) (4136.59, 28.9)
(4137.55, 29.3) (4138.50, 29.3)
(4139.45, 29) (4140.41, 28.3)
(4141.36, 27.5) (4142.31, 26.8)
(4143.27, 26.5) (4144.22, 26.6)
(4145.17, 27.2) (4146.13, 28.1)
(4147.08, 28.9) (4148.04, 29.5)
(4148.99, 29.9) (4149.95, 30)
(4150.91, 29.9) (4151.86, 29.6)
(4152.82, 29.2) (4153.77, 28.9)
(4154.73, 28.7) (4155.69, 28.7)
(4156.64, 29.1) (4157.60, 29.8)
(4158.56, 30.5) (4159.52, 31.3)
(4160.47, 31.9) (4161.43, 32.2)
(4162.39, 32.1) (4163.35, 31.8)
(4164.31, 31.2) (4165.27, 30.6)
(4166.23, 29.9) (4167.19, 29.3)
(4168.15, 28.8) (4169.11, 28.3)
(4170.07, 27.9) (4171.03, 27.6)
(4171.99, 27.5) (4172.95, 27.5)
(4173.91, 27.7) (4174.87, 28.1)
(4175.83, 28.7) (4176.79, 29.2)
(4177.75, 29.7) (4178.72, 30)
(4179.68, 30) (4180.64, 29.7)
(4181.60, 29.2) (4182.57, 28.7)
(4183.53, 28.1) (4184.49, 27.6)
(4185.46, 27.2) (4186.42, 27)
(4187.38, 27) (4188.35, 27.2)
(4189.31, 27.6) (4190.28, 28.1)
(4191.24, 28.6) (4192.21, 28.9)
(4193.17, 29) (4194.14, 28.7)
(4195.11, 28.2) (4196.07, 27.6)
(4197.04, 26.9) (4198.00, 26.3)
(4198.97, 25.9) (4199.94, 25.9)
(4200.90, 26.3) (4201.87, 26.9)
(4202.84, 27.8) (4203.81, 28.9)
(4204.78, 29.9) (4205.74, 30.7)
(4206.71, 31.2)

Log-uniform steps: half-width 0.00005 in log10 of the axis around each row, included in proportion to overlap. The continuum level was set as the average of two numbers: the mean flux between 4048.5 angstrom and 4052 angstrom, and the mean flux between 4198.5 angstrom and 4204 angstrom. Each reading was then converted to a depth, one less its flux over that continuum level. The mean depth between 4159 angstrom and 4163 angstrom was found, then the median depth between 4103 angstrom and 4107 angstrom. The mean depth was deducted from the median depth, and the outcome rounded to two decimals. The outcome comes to 0.19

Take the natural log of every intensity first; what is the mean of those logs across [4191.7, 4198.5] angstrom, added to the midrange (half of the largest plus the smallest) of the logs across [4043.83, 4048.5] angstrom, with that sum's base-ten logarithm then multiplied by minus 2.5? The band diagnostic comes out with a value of -2.03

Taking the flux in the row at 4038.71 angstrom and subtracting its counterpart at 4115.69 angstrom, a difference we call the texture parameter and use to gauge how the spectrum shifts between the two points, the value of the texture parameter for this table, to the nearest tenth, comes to -2.7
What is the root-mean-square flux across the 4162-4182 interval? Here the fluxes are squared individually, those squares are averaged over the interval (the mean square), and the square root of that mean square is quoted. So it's 29.3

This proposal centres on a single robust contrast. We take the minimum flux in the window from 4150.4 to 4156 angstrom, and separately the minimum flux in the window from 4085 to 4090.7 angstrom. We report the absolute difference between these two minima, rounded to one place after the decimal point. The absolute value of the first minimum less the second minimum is 1.3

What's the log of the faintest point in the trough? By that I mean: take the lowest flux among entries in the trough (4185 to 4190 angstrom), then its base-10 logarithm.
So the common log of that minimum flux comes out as 1.431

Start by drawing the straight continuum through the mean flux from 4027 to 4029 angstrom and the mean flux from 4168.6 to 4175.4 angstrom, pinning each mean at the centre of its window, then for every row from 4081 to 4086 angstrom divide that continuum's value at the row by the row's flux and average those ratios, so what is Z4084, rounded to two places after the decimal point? 0.96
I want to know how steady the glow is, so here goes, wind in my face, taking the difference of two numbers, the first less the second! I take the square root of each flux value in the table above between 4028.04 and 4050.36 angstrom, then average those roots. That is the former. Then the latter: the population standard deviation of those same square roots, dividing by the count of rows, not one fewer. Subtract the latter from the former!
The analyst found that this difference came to 4.92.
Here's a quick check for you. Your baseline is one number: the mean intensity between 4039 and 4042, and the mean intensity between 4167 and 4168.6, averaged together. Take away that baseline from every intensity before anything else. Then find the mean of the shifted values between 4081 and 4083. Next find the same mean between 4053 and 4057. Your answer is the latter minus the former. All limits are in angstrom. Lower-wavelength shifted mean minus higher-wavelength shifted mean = -1.8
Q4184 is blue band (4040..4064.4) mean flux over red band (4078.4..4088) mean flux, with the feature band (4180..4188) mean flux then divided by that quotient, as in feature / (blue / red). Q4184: 32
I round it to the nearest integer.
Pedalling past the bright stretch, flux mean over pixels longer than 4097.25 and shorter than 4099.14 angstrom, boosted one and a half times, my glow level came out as 40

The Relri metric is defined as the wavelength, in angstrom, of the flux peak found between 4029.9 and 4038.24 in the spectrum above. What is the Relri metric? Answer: 4037.78 angstrom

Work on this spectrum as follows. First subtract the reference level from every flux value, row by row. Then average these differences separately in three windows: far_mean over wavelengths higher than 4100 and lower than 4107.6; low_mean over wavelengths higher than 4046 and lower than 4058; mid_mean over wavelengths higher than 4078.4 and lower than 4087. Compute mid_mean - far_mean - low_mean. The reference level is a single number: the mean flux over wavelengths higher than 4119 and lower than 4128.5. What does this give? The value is 6.9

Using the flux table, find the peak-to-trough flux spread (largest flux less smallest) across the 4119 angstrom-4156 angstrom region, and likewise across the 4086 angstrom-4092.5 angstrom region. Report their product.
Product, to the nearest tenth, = 7.2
